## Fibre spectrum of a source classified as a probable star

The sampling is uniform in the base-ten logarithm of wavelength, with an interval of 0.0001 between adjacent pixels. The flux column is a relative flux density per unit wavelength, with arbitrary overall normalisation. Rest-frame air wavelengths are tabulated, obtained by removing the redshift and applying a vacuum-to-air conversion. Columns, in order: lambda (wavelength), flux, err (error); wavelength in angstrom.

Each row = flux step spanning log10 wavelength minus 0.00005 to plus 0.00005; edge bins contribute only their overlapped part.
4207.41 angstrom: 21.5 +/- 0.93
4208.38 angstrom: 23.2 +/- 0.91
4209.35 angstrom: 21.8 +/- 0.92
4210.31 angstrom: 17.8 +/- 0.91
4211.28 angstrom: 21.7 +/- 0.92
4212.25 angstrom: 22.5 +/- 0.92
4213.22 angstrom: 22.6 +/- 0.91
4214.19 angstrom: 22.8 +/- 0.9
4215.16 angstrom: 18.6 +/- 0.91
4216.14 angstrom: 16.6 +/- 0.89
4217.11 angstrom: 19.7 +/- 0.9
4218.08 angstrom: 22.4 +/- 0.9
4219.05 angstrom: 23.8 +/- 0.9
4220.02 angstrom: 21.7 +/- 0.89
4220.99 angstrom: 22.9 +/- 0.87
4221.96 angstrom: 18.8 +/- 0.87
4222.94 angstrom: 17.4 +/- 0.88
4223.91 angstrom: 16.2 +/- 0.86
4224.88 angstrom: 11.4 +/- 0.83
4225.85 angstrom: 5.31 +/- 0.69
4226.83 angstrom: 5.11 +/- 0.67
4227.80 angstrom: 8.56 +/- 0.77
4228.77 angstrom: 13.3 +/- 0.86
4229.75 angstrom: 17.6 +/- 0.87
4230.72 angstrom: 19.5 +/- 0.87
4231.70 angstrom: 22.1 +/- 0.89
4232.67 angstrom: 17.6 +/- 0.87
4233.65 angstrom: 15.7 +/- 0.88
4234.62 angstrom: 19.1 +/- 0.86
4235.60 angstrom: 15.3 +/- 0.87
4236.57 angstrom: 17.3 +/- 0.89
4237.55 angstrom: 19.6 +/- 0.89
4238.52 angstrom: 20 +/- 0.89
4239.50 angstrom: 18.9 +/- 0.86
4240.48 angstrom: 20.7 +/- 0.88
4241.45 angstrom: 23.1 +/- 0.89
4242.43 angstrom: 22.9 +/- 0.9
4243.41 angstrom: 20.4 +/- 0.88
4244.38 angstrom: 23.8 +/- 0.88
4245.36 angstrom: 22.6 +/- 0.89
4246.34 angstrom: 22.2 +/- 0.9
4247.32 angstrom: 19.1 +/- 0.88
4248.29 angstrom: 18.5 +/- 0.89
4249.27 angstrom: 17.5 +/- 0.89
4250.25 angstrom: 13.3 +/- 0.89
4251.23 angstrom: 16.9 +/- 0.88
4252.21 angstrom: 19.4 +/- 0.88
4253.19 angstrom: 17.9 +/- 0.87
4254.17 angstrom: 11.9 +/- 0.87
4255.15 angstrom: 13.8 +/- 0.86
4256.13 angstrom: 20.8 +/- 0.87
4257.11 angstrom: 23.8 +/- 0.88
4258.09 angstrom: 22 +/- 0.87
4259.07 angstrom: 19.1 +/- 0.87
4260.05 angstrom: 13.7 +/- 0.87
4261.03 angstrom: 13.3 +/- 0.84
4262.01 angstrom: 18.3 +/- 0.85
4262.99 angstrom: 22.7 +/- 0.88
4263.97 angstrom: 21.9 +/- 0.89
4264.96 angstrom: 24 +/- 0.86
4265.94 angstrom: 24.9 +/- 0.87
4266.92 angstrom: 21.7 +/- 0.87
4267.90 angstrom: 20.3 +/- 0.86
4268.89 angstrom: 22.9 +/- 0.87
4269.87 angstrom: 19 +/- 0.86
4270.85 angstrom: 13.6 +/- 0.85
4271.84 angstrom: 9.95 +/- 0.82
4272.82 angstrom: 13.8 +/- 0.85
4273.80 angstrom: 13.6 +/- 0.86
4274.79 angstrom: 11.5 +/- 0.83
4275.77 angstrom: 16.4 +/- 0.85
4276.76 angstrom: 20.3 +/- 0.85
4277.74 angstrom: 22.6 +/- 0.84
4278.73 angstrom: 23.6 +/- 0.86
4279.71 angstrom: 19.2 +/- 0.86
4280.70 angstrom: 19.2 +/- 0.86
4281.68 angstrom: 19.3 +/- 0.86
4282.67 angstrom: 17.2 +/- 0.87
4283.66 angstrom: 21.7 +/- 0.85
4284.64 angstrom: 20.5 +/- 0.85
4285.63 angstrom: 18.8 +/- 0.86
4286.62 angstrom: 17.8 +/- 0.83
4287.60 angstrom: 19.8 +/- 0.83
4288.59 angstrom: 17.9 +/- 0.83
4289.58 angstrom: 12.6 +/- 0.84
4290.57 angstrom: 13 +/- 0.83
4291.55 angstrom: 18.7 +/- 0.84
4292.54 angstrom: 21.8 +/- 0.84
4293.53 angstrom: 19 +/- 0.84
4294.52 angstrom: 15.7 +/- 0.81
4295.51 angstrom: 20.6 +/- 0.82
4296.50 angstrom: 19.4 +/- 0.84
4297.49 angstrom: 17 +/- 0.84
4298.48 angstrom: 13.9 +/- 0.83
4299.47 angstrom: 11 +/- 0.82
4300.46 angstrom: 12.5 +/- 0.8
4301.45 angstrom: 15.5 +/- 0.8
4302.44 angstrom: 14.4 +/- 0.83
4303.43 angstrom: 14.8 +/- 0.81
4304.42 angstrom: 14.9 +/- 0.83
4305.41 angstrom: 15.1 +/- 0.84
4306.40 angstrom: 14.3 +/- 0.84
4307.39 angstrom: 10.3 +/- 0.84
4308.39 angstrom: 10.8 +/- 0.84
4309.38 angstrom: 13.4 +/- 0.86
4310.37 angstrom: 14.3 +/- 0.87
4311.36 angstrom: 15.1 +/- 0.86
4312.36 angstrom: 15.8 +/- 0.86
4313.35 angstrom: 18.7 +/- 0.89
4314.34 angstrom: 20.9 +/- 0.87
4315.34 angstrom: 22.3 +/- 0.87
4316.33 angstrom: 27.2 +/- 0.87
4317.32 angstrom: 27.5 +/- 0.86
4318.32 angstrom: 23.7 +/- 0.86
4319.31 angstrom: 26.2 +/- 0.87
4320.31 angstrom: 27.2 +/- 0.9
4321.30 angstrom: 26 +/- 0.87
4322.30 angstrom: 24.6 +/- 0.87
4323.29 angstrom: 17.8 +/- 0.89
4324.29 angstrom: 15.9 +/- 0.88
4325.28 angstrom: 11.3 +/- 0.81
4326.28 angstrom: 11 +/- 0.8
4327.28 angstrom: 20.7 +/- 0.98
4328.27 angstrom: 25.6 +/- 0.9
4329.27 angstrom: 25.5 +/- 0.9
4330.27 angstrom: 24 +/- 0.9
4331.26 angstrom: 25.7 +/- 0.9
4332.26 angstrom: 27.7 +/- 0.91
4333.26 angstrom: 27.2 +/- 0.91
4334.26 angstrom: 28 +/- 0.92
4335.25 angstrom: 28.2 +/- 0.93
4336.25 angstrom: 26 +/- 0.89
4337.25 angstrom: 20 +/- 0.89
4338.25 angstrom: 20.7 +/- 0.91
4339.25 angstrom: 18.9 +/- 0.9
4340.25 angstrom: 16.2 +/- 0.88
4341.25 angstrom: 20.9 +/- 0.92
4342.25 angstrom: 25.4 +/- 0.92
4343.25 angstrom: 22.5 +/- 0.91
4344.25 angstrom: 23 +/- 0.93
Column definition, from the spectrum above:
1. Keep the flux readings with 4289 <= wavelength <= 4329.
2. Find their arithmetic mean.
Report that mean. 17.8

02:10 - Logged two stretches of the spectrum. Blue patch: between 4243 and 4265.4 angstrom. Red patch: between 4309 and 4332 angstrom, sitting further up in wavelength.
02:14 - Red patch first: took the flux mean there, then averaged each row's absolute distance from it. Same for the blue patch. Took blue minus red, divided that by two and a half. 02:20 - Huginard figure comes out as -0.7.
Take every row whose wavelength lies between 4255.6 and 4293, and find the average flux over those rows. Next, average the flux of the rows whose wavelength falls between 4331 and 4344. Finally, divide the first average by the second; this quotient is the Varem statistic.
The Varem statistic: 0.79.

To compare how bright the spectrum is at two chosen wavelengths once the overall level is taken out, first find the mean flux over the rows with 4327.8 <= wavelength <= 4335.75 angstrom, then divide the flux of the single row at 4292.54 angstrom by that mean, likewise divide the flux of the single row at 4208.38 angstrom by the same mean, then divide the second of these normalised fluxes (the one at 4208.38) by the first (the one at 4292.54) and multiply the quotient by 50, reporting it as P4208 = 53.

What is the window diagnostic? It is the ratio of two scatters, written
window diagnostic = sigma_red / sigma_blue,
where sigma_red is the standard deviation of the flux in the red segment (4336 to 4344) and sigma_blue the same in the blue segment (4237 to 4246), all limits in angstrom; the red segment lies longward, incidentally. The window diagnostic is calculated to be 1.8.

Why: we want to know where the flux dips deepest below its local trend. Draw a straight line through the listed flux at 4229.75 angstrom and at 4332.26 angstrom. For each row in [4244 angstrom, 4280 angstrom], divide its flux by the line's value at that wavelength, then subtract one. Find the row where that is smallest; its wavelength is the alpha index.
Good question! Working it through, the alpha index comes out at 4271.84 angstrom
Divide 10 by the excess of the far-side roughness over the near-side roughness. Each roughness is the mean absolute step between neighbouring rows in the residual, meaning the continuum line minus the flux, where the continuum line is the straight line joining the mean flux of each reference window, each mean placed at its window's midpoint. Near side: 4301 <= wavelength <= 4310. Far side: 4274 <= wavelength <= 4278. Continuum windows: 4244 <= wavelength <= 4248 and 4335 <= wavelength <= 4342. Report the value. 4.0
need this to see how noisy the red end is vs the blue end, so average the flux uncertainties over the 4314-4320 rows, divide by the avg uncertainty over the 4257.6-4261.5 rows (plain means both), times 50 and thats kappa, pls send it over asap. 50.2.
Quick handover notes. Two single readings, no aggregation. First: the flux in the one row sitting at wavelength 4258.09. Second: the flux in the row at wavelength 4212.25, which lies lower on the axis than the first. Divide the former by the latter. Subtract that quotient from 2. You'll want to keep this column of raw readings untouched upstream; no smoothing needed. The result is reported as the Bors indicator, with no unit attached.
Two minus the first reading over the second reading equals 1.02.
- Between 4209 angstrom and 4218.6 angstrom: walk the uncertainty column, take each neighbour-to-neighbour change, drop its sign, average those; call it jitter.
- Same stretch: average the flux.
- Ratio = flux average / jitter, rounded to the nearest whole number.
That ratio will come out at 2323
